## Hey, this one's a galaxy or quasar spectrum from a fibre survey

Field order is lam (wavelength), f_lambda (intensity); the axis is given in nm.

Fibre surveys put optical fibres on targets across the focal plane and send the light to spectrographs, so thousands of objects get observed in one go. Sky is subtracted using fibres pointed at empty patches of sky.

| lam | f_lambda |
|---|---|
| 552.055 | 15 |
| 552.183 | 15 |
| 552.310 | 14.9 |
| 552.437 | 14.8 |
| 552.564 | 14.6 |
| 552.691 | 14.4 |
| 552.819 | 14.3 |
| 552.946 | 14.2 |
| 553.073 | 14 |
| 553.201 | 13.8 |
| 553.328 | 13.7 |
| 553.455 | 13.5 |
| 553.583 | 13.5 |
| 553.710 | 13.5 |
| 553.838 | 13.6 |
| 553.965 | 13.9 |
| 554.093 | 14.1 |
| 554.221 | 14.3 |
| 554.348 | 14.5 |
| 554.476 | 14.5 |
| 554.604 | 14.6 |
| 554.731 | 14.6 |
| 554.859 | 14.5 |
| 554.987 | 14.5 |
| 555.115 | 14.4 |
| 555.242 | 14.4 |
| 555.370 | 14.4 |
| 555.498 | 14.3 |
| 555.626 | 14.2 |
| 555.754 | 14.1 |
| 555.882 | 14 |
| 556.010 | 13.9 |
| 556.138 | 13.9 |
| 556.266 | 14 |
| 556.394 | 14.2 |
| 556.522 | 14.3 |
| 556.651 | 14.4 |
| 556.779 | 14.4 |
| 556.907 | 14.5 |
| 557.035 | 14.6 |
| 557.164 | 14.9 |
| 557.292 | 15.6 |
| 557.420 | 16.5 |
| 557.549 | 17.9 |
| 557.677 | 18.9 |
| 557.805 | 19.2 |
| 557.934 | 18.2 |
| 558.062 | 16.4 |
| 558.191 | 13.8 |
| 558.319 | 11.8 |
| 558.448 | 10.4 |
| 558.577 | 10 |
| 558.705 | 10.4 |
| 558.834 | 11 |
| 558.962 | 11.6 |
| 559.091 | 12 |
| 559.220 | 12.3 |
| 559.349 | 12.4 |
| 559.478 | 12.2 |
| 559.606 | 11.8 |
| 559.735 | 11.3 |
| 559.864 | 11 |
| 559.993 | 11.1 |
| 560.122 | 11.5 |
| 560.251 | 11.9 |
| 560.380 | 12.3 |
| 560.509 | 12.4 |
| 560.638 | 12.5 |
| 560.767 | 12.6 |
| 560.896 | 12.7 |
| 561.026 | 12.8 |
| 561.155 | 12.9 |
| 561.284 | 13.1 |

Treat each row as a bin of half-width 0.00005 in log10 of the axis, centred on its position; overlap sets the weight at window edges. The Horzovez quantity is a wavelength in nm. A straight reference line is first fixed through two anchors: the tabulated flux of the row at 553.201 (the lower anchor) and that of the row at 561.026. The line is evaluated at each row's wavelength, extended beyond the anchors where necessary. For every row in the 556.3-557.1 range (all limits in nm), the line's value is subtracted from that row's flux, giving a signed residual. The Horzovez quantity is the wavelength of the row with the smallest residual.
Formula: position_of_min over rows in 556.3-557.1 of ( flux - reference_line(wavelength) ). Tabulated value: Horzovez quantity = 556.394 nm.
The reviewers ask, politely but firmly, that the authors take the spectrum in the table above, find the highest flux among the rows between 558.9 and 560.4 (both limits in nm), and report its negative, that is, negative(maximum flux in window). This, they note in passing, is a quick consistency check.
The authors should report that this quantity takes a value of -12.4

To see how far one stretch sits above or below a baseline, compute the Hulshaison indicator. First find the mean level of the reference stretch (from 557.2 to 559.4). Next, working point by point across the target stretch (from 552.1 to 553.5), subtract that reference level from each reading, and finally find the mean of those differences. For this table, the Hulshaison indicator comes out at 0.27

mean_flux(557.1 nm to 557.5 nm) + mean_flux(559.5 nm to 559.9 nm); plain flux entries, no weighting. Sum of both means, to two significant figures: 27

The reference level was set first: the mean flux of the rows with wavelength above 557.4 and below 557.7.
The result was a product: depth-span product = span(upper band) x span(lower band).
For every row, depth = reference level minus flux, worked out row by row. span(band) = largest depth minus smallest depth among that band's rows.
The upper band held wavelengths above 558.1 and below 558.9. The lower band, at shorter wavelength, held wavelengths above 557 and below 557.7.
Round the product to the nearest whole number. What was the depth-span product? 16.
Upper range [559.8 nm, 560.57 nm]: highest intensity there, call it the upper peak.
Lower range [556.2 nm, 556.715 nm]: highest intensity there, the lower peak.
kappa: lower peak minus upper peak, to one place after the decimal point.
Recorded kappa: 2.0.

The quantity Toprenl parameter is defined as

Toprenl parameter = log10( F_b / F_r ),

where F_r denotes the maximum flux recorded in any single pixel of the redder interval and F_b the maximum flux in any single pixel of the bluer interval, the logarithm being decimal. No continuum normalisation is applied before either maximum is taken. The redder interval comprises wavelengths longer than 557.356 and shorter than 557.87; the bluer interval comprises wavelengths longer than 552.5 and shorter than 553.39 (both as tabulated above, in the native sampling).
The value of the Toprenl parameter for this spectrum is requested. -0.12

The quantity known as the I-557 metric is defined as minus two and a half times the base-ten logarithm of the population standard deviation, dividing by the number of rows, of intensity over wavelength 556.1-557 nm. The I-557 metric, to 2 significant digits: 1.7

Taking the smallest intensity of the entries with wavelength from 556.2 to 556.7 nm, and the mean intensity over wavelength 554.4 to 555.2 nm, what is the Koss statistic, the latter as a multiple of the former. 1.04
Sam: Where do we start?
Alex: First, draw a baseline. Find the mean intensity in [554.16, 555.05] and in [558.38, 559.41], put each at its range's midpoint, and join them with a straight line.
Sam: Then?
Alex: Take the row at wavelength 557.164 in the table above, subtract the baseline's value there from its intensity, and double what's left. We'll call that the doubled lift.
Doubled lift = 5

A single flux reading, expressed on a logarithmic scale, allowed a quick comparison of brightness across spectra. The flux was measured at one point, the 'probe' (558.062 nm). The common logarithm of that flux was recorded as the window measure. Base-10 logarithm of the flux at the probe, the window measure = 1.21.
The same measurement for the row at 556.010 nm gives 1.14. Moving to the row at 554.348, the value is 1.16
